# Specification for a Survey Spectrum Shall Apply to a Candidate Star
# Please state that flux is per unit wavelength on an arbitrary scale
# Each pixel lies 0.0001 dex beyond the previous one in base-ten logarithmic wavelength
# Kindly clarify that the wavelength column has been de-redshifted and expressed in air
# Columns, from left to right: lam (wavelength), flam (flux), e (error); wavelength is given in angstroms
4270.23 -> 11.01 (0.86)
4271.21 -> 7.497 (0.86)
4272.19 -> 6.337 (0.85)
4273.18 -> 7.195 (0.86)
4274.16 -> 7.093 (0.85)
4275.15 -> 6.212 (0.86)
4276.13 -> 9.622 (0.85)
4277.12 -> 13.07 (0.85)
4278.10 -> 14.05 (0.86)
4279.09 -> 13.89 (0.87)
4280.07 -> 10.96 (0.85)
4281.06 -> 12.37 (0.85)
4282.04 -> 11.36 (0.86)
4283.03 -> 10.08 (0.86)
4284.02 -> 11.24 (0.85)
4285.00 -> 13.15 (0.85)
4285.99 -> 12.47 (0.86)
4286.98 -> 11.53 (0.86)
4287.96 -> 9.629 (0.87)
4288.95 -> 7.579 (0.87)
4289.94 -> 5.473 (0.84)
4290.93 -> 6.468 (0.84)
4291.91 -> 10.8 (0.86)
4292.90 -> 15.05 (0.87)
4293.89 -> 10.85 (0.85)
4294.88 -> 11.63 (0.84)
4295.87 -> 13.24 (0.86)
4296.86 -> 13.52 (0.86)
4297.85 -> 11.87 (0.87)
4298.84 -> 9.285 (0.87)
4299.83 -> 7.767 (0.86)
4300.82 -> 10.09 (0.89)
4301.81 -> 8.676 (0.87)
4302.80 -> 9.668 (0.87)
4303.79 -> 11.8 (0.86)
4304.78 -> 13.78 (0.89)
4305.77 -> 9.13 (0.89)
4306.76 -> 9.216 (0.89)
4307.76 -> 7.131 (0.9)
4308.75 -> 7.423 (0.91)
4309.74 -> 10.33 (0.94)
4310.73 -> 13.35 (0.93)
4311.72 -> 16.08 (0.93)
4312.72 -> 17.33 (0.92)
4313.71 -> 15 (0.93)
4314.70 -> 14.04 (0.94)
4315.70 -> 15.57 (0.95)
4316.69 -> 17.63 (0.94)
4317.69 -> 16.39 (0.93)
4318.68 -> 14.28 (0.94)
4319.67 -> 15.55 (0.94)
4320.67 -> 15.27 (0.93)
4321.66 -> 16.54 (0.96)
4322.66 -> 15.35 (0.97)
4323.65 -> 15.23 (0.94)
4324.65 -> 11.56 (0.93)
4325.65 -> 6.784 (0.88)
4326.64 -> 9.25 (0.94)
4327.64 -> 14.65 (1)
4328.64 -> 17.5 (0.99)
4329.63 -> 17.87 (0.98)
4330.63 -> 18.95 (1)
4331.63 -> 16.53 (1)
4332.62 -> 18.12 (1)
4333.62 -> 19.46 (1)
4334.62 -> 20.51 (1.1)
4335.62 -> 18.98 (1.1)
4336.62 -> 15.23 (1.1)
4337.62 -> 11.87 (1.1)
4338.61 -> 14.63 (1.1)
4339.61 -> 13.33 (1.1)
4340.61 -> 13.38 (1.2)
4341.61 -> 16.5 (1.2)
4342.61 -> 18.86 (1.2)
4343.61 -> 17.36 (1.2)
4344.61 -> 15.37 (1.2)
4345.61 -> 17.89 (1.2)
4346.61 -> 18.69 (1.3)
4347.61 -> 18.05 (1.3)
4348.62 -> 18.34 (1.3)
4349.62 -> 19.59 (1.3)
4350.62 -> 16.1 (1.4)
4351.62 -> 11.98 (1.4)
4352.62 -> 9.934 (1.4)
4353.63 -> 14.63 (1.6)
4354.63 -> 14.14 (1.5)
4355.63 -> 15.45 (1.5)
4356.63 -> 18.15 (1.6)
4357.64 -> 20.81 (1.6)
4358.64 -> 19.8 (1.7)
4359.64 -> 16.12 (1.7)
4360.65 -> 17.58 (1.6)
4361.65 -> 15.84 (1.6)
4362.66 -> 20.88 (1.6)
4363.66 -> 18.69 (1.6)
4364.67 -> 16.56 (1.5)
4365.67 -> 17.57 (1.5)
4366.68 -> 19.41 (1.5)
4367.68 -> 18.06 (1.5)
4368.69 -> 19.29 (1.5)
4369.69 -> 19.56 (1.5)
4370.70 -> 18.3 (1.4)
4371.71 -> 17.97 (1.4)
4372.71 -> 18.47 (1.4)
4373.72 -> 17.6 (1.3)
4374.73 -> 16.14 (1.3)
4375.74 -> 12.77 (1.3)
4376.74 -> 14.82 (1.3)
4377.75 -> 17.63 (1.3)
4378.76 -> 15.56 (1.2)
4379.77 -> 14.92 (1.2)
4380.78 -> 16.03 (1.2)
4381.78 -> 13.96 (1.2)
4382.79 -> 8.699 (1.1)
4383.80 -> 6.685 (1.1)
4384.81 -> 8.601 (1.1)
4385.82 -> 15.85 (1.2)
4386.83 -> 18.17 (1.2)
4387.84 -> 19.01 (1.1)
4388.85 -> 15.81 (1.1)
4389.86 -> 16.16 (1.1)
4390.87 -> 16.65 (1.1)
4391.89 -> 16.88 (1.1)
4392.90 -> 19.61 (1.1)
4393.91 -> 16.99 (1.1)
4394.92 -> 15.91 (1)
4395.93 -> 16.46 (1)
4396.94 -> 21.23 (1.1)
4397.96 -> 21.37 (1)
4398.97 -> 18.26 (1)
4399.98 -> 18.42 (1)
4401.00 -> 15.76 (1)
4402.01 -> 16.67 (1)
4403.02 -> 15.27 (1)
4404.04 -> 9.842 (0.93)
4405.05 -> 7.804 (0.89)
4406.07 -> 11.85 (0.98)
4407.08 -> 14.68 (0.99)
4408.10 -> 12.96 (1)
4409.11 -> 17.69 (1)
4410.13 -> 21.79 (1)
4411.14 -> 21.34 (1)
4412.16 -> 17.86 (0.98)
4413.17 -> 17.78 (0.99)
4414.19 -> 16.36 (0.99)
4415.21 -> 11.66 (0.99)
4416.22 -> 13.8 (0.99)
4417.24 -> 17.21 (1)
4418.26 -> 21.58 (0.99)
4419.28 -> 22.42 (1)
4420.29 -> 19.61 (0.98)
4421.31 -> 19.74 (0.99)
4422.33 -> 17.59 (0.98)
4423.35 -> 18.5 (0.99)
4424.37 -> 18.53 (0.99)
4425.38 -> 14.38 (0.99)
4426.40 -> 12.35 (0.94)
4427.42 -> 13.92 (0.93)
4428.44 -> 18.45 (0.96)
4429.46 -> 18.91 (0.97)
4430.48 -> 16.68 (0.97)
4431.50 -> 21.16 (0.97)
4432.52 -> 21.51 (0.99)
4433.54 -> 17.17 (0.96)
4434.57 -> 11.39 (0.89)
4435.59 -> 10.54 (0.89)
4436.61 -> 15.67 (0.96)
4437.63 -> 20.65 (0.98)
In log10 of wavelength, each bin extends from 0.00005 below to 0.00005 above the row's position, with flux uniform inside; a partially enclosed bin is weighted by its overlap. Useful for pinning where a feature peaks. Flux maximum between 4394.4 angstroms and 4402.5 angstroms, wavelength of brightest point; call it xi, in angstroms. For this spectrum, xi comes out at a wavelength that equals 4397.96 angstroms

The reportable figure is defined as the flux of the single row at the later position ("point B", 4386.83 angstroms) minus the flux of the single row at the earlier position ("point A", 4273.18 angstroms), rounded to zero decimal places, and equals 11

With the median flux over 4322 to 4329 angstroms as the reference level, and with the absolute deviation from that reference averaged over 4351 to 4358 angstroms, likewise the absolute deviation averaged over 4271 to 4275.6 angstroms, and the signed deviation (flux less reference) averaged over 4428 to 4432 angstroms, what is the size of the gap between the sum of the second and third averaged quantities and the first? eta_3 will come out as 9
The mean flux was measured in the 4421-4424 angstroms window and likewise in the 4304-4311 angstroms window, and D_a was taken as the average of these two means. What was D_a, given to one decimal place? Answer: 14.3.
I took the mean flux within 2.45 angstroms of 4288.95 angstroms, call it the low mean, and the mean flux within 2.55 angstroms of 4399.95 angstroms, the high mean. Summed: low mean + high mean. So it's 26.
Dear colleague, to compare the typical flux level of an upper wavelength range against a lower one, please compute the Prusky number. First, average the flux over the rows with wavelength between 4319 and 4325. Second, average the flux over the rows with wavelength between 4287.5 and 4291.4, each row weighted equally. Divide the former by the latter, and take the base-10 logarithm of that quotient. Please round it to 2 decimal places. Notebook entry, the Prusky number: 0.31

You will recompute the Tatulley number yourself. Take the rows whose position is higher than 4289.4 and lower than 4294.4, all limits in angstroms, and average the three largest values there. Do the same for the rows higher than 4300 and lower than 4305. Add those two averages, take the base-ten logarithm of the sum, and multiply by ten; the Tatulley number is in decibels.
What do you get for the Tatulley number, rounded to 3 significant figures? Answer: 13.8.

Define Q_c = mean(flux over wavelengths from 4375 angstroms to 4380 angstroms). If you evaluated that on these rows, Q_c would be 15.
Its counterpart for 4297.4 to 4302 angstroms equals 10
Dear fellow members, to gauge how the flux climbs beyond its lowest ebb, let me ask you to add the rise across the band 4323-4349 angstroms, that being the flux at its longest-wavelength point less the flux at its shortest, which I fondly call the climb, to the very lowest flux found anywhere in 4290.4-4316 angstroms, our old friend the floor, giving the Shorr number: 10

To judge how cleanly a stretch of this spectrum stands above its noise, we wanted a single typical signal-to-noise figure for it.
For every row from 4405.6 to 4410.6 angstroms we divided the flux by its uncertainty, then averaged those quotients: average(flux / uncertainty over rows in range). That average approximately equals 16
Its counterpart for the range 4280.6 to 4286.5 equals 14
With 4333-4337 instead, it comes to 17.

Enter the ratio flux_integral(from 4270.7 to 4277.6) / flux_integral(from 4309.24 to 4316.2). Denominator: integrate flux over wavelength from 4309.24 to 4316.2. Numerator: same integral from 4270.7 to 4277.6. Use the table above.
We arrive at 0.56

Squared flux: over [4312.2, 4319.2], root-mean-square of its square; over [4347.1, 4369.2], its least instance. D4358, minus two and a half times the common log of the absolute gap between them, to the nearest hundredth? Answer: -5.47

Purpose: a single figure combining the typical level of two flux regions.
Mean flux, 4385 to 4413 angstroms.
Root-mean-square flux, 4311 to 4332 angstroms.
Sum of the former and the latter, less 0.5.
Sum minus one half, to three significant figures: 31.5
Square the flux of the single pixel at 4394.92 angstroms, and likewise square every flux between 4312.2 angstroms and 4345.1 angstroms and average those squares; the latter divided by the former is 1.0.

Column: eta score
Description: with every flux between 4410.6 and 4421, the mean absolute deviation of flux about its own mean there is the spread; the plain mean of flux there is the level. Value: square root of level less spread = 3.9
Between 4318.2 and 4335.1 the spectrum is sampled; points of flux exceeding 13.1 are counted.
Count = 14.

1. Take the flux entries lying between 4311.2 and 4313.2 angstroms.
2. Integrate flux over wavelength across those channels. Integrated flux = 33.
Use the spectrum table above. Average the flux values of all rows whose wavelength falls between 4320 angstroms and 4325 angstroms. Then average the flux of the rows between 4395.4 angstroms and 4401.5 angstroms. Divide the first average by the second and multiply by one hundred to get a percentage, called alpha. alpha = 80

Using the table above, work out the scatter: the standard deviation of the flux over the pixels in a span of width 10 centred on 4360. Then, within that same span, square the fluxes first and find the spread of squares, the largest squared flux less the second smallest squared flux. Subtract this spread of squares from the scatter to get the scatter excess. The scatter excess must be -183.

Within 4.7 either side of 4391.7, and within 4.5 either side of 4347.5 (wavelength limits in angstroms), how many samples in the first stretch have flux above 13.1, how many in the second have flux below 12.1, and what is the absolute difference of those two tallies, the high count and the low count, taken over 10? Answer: 0.80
